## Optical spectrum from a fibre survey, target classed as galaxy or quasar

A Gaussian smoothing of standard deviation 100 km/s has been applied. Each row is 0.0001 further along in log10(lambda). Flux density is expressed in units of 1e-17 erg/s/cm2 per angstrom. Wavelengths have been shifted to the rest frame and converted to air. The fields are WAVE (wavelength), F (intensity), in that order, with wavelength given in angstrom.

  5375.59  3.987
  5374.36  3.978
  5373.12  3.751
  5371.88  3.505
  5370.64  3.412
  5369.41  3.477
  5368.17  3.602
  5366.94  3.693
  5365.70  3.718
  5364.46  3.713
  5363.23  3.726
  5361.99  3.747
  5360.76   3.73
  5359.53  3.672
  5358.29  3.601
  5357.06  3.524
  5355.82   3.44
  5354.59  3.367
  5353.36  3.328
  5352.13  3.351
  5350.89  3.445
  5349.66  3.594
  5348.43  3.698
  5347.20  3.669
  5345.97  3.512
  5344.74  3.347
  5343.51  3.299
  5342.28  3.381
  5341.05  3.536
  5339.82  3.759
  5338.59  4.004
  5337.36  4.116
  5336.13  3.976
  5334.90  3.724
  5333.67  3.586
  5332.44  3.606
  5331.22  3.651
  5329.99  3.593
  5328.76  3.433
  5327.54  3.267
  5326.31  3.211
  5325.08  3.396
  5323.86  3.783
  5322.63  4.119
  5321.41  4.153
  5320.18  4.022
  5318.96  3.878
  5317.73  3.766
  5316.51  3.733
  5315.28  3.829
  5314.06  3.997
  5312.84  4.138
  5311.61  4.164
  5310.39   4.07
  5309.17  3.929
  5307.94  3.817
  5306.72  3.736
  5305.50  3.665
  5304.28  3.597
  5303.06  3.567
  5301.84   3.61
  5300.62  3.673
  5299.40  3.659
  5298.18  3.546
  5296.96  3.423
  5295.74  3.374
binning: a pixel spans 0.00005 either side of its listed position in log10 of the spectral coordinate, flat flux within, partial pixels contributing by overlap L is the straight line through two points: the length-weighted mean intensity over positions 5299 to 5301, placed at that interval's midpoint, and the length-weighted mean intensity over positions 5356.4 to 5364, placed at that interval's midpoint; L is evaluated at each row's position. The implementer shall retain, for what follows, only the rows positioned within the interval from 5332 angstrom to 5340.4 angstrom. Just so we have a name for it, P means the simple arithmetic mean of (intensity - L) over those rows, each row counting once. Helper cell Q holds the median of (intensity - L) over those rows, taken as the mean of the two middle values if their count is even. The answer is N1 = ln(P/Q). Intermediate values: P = 0.2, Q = 0.1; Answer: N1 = 0.53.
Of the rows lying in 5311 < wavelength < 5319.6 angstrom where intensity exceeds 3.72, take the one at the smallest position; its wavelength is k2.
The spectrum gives 5311.61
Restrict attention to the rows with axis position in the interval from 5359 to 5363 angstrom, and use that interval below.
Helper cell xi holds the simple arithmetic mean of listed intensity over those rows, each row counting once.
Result 3.72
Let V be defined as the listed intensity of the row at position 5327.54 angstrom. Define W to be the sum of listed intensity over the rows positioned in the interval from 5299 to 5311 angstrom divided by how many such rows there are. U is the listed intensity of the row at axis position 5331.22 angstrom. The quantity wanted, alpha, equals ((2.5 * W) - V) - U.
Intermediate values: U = 3.651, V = 3.267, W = 3.73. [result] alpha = 2.4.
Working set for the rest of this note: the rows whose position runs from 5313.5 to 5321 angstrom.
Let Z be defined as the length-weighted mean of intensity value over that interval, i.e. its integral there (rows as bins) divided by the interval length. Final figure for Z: 3.88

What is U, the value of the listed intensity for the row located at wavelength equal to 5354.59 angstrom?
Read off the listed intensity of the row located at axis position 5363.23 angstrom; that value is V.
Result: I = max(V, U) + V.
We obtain 7.45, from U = 3.367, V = 3.726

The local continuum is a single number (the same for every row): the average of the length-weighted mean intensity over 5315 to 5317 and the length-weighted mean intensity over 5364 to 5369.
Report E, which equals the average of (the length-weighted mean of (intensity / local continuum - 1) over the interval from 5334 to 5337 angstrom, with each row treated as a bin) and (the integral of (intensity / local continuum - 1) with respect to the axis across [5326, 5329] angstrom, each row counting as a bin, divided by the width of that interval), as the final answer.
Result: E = -0.039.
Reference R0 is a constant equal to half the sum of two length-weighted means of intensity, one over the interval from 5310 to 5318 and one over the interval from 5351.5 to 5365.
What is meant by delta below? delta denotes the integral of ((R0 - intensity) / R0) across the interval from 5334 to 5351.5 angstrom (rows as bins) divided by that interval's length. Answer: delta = 0.03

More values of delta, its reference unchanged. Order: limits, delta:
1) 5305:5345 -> 0.00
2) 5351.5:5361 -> 0.07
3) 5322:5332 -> 0.05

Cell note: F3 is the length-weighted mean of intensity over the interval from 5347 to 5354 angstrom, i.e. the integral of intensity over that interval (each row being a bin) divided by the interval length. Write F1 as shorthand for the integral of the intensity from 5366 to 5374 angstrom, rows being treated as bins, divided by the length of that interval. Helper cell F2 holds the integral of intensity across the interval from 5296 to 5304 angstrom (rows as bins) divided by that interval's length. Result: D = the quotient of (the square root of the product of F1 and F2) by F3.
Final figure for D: 1.02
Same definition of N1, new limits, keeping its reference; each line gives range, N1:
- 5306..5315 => -0.06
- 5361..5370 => -3.32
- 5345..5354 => -0.01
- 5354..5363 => 0.24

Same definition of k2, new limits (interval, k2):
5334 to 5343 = 5334.90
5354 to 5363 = 5360.76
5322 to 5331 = 5322.63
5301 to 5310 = 5306.72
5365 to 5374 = 5373.12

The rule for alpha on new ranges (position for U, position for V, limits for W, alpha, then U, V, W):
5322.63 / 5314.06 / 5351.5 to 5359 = 0.5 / 4.119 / 3.997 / 3.44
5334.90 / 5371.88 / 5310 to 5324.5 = 2.7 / 3.724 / 3.505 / 3.97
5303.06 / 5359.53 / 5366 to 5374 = 1.7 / 3.567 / 3.672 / 3.57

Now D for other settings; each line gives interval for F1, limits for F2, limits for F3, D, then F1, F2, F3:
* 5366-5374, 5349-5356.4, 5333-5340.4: 0.91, 3.59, 3.42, 3.86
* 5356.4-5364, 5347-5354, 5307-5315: 0.90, 3.67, 3.51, 4.00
